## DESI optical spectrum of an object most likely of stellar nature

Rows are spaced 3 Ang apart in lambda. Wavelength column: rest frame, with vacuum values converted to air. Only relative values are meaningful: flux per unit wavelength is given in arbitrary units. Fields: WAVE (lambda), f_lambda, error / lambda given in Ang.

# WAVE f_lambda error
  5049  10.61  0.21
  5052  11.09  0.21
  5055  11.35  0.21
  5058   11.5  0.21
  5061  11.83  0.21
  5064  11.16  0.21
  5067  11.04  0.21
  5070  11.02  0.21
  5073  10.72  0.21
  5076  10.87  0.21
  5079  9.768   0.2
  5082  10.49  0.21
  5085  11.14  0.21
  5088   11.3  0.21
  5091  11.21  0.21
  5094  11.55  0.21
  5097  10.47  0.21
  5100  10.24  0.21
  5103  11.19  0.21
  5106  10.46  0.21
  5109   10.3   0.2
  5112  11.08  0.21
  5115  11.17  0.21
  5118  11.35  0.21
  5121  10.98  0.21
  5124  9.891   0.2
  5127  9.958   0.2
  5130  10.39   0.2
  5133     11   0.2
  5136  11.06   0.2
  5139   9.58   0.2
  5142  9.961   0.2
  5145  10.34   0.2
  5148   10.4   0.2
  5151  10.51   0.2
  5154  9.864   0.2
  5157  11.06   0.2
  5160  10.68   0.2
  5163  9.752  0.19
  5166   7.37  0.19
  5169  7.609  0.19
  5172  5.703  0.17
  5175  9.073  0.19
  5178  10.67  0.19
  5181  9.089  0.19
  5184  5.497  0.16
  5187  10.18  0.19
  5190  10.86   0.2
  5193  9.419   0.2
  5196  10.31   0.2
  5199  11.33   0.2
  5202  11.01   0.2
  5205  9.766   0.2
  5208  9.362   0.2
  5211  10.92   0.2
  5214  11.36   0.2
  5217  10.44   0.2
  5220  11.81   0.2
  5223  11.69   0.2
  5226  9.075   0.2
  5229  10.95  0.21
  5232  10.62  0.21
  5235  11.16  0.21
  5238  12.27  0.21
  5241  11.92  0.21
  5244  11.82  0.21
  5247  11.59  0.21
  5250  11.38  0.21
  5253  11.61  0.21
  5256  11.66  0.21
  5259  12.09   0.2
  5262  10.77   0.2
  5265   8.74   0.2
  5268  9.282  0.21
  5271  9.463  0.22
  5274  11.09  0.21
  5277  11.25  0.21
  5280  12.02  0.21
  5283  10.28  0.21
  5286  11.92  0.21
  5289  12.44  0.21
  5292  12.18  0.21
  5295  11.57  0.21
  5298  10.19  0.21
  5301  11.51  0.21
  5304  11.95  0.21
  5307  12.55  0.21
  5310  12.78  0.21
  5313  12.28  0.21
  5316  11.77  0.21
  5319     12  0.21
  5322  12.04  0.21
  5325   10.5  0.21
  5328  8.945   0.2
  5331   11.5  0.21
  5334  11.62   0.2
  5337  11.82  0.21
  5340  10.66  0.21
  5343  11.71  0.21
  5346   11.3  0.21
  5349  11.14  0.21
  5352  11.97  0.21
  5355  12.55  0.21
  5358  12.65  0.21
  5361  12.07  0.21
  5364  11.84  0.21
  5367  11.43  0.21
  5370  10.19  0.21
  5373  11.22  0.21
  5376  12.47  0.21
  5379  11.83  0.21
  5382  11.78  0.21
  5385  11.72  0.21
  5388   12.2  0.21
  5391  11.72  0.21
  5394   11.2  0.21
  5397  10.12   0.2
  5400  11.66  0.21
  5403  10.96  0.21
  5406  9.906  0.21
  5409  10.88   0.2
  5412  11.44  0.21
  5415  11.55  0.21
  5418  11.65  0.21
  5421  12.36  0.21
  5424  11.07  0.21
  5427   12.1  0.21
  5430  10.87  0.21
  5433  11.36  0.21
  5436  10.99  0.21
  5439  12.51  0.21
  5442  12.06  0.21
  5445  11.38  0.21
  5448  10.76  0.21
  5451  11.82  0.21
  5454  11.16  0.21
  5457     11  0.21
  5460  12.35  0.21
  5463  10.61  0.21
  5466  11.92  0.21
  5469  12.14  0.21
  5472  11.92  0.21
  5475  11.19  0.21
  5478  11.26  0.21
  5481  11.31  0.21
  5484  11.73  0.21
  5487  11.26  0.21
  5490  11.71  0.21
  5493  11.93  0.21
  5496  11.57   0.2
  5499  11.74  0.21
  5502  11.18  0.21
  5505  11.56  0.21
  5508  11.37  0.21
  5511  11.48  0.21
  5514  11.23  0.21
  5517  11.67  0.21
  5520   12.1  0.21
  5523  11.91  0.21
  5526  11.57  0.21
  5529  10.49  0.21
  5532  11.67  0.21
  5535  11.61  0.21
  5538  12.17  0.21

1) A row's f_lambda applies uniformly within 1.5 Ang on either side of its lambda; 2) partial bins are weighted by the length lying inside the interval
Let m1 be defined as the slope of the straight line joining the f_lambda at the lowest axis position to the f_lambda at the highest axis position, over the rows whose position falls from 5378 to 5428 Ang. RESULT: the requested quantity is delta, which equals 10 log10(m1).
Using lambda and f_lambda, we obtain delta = -22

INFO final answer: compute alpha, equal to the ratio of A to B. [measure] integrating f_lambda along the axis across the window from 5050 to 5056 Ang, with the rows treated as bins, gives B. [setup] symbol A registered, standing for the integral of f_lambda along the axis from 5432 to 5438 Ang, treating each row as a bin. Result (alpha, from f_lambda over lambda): 1.01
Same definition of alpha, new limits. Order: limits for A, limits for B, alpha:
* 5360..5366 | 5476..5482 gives 1.06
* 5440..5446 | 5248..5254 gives 1.03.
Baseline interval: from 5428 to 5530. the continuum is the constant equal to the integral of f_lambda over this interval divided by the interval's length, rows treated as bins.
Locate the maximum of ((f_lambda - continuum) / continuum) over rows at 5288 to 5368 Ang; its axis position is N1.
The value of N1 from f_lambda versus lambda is 5310 Ang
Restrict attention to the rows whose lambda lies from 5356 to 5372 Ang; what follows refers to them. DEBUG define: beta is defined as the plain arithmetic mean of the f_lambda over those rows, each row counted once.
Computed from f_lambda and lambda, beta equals 11.64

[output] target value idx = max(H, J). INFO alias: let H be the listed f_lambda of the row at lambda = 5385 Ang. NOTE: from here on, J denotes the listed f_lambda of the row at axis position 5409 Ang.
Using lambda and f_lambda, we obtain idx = 11.7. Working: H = 11.72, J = 10.88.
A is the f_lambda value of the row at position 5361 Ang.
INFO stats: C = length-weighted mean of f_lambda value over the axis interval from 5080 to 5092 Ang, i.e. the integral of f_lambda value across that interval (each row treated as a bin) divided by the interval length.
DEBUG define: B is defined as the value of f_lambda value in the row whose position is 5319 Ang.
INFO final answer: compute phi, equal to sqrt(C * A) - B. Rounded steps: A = 12.07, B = 12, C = 11.0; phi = -0.49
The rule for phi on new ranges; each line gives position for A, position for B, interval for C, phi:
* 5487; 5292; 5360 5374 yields -0.89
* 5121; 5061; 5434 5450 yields -0.57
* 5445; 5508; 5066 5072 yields -0.18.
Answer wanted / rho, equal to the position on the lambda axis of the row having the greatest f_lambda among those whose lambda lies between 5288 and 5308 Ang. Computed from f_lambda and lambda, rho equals 5307 Ang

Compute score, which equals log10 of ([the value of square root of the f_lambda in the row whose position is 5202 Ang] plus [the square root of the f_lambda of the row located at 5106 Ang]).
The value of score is 0.816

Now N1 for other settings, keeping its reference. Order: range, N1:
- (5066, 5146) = 5094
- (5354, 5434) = 5358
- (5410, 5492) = 5439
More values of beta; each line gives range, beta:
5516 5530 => 11.55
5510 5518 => 11.46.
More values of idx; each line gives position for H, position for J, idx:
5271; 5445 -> 11.4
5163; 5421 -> 12.4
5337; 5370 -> 11.8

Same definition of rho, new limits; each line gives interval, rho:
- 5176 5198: 5190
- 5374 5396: 5376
